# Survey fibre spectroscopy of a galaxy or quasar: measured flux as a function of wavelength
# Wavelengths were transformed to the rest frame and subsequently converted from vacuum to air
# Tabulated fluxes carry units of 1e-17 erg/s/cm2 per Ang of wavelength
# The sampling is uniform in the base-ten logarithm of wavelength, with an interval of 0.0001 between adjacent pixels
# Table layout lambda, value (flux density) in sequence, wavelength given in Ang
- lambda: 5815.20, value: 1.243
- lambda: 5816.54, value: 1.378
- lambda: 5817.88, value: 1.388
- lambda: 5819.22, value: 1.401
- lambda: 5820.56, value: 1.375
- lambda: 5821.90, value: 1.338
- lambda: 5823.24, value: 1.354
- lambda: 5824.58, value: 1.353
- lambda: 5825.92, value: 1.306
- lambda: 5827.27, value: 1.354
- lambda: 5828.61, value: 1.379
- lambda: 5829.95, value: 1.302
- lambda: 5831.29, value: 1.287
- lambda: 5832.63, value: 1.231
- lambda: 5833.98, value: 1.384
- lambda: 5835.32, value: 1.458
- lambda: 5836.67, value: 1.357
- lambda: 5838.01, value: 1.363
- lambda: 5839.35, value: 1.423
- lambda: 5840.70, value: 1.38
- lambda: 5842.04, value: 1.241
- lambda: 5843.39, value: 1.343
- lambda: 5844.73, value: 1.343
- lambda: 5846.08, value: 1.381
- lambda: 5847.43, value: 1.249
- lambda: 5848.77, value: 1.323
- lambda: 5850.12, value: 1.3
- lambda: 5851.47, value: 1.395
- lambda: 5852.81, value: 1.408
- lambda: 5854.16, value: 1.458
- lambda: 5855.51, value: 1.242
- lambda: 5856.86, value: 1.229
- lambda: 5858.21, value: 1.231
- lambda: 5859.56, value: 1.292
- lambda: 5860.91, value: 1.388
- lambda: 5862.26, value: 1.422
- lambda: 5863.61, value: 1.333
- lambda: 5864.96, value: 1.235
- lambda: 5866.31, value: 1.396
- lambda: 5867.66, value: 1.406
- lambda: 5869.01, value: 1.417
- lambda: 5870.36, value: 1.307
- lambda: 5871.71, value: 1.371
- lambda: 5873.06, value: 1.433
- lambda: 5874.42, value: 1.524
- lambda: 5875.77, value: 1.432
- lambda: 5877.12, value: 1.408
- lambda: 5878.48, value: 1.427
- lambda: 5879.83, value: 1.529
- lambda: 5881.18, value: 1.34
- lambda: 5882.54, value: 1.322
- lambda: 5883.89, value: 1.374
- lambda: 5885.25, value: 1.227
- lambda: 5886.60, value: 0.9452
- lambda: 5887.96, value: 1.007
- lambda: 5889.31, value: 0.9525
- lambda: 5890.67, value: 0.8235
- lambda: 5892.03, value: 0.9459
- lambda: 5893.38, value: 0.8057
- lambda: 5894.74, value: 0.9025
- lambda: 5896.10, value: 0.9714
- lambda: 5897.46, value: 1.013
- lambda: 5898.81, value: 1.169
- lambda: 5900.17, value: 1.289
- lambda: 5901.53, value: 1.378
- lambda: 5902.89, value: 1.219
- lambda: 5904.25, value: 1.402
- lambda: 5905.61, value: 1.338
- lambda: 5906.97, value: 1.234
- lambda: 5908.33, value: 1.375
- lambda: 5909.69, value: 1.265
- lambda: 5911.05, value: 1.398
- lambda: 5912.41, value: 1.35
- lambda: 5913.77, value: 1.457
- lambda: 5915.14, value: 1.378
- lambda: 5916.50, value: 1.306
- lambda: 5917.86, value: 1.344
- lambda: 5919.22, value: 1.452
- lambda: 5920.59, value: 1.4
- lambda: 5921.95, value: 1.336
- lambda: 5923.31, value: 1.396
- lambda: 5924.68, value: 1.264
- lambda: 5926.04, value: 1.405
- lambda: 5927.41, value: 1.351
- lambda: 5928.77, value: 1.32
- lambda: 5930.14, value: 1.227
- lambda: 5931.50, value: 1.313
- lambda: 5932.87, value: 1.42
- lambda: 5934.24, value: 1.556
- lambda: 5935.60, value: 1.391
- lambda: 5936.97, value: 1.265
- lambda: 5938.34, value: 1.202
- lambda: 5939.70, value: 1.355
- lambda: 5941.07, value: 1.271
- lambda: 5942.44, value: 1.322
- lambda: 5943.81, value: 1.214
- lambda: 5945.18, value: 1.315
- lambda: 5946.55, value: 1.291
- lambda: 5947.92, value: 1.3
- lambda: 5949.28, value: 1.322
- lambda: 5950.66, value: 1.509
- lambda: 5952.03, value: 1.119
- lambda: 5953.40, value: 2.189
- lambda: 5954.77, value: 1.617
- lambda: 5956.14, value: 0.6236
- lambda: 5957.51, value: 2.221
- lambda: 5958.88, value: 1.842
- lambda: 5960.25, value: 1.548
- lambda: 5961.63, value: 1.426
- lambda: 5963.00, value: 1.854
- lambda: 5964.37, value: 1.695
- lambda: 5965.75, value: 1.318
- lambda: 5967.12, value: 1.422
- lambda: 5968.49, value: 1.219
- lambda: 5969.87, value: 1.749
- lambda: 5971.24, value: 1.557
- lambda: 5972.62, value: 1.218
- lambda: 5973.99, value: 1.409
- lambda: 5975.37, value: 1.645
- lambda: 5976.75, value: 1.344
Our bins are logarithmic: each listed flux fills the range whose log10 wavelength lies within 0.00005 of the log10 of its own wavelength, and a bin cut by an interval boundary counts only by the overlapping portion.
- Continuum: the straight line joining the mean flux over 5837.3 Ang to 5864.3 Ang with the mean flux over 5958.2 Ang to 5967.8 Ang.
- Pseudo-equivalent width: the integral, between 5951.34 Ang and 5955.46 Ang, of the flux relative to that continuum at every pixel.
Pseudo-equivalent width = 4.3 Ang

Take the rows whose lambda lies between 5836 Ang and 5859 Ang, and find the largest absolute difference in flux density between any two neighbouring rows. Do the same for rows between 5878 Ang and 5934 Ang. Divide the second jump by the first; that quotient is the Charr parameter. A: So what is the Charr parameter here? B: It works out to 1.3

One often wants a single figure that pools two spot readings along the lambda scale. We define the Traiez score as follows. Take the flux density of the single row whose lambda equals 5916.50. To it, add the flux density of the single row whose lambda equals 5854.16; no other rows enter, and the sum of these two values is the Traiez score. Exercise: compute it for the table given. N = 2.76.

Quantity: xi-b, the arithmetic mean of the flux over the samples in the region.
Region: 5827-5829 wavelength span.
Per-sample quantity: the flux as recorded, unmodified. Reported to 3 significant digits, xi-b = 1.37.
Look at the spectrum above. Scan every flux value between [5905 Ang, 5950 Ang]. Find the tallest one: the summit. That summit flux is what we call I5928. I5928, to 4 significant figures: 1.556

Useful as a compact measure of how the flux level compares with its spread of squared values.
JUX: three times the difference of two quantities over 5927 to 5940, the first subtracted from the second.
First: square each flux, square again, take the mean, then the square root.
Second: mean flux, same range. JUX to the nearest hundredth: -1.45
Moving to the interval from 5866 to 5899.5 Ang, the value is -1.24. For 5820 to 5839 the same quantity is -1.42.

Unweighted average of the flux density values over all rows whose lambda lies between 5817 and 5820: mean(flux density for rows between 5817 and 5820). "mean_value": 1.39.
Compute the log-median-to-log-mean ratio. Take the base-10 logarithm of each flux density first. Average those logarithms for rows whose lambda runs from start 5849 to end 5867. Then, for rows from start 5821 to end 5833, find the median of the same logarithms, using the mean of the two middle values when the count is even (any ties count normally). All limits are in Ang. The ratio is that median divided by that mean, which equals 1.02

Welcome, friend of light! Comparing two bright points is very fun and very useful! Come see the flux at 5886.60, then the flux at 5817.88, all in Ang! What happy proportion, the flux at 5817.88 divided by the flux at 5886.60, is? 1.47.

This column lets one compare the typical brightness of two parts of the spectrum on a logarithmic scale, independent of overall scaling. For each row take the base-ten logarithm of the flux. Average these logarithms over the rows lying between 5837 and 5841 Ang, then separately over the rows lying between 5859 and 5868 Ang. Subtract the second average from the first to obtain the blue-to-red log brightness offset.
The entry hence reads 0.012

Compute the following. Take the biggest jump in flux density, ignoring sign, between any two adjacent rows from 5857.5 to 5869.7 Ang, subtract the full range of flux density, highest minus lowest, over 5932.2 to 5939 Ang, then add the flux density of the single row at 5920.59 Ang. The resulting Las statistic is 1.2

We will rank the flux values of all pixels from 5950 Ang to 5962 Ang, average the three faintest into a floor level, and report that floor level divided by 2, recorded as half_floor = 0.528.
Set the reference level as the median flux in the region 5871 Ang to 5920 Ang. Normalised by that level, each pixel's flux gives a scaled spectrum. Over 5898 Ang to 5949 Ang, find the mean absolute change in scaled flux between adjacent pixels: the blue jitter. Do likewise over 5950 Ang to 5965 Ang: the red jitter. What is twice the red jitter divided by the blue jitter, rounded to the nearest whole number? 13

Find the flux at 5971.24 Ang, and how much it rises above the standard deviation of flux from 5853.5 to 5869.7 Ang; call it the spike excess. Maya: 1.47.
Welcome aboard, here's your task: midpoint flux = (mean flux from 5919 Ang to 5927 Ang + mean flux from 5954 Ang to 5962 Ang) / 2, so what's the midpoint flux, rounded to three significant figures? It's 1.46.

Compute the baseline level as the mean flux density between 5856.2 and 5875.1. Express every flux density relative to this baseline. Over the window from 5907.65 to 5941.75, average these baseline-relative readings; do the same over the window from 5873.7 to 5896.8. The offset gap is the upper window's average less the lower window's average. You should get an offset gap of 0.18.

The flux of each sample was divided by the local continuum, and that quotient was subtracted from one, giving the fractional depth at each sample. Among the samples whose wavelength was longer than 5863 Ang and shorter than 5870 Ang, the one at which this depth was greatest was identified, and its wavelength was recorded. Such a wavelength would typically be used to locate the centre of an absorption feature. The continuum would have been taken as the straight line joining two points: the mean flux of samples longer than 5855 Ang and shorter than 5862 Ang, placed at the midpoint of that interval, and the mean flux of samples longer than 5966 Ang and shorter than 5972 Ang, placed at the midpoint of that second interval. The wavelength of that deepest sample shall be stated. 5864.96 Ang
